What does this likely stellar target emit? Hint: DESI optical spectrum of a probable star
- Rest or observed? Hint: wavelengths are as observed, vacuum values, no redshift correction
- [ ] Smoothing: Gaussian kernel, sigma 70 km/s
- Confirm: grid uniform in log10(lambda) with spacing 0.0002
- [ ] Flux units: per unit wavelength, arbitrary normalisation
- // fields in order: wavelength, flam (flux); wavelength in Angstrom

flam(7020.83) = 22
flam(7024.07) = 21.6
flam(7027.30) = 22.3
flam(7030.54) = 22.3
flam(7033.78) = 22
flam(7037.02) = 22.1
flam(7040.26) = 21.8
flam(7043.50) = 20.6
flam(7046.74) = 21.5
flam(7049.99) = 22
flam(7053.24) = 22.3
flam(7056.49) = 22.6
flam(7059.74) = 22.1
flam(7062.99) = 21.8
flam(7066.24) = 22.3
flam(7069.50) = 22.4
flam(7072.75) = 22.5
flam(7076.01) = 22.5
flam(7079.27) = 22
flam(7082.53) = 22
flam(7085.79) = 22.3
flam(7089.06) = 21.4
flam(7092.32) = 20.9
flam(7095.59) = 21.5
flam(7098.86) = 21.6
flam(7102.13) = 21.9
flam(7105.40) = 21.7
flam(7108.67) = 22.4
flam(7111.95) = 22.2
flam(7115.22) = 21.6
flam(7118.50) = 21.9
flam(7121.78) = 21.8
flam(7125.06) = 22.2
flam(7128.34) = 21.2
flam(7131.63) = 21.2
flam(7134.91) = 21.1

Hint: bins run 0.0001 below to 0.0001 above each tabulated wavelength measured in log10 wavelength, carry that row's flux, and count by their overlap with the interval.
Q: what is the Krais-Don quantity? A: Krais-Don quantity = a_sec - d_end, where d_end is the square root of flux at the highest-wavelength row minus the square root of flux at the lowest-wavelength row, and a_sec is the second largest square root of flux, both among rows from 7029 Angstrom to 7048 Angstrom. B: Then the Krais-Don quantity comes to 4.787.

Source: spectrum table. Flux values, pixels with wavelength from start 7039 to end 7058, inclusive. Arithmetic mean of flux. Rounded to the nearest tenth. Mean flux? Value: 21.8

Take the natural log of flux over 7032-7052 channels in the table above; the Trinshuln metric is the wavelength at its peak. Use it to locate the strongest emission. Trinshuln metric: 7037.02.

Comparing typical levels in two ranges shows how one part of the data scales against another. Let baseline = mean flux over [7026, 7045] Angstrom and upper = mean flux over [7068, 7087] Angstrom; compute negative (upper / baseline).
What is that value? -1.02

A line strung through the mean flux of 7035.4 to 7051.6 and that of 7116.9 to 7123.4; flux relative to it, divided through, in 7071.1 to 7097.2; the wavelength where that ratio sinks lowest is 7092.32 Angstrom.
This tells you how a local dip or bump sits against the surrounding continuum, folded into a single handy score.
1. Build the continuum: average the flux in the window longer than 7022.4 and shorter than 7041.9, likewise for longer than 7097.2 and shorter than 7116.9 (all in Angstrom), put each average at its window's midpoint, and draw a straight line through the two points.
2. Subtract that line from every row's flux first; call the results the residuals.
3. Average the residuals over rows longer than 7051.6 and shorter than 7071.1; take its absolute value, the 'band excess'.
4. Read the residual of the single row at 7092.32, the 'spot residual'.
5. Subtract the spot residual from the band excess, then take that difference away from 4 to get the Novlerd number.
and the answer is 2.70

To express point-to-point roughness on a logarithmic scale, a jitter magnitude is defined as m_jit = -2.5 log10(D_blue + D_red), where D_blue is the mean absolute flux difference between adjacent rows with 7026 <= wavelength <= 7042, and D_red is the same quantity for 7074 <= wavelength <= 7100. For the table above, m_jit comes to 0.57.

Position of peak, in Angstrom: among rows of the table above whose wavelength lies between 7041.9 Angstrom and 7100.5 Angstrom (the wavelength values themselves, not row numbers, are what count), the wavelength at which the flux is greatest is 7056.49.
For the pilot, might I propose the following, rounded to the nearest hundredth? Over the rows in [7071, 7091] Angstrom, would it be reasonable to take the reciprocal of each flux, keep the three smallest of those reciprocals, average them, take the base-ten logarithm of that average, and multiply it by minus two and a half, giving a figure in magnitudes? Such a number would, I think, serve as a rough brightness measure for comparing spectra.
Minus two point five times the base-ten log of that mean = 3.38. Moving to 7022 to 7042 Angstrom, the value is 3.37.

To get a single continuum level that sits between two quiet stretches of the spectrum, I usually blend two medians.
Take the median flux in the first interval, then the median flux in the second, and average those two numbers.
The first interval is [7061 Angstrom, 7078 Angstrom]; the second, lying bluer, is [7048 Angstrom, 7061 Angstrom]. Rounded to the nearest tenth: 22.3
